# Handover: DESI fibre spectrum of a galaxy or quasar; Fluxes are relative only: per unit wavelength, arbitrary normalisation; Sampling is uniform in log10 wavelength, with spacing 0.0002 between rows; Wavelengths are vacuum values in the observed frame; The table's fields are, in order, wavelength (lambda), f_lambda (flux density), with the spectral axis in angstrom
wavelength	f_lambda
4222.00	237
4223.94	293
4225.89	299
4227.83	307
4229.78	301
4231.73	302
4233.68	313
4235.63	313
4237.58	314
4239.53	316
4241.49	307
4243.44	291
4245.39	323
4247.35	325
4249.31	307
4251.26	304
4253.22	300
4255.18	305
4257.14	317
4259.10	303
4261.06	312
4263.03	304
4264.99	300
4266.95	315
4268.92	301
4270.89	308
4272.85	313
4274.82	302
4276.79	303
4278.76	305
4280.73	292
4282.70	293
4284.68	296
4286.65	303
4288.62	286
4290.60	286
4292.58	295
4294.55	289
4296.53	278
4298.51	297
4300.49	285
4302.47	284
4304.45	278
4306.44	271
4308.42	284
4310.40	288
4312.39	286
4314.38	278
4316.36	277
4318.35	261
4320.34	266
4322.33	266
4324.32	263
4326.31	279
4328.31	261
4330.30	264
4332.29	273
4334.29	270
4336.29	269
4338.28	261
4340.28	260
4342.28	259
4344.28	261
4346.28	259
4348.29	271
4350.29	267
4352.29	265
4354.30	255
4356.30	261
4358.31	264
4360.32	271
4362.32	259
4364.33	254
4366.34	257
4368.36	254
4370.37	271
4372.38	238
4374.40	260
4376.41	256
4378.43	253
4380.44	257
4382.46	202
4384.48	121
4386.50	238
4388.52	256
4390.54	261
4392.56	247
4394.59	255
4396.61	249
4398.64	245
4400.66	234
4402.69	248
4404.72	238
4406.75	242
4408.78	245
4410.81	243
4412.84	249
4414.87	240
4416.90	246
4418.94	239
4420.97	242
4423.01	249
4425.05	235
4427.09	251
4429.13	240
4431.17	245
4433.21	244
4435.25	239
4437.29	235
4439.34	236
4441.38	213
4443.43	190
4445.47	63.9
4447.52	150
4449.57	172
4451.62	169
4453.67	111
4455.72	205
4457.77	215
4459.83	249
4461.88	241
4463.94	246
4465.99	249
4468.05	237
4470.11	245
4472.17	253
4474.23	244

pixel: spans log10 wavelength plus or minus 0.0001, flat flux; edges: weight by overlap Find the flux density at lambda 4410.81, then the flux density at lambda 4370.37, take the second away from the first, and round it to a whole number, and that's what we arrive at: -28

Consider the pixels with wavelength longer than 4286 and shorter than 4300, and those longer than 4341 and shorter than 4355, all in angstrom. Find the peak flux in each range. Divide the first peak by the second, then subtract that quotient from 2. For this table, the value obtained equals 0.882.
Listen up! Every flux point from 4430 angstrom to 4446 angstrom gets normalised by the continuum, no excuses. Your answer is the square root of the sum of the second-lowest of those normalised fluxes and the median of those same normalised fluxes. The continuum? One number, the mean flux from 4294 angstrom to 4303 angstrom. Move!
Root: 1.22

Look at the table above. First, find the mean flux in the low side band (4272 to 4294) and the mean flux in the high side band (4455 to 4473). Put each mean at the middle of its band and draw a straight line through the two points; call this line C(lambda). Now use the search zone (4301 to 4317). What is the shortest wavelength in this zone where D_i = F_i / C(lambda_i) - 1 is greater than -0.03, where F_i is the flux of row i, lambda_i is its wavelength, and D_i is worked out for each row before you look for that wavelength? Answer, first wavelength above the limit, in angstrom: 4302.47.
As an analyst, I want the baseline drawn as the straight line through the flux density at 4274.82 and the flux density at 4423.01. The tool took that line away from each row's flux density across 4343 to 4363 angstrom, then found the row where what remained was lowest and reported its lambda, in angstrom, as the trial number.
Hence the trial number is 4354.30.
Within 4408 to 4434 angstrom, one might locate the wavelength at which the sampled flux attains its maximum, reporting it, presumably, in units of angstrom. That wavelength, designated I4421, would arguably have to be 4427.09 angstrom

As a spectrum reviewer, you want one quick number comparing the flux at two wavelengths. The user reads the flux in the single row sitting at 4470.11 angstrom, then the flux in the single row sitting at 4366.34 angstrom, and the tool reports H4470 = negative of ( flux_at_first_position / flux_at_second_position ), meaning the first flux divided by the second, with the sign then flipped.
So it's -0.95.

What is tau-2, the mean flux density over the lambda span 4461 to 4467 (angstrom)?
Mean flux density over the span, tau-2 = 245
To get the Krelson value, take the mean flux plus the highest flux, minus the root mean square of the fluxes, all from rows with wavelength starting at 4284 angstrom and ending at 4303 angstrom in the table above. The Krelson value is 303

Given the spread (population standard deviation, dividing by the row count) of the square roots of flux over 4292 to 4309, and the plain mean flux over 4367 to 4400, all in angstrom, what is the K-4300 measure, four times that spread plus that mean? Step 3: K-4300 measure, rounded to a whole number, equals 242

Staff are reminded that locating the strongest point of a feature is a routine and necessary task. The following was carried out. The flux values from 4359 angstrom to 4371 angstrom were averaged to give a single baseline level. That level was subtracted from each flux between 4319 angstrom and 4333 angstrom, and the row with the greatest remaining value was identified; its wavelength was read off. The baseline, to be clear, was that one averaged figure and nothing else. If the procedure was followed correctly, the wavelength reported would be 4326.31 angstrom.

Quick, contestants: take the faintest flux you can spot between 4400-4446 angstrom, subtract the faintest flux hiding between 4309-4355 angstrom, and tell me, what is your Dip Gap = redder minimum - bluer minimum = -191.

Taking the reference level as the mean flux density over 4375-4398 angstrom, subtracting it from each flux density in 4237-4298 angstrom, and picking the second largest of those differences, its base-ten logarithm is 1.94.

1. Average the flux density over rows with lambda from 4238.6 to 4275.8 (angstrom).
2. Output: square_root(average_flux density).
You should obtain 17.6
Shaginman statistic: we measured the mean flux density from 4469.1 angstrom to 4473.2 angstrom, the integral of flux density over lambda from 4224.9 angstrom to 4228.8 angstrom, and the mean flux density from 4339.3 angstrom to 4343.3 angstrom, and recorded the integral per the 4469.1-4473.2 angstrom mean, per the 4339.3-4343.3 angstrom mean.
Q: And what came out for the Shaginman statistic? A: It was 0.0183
